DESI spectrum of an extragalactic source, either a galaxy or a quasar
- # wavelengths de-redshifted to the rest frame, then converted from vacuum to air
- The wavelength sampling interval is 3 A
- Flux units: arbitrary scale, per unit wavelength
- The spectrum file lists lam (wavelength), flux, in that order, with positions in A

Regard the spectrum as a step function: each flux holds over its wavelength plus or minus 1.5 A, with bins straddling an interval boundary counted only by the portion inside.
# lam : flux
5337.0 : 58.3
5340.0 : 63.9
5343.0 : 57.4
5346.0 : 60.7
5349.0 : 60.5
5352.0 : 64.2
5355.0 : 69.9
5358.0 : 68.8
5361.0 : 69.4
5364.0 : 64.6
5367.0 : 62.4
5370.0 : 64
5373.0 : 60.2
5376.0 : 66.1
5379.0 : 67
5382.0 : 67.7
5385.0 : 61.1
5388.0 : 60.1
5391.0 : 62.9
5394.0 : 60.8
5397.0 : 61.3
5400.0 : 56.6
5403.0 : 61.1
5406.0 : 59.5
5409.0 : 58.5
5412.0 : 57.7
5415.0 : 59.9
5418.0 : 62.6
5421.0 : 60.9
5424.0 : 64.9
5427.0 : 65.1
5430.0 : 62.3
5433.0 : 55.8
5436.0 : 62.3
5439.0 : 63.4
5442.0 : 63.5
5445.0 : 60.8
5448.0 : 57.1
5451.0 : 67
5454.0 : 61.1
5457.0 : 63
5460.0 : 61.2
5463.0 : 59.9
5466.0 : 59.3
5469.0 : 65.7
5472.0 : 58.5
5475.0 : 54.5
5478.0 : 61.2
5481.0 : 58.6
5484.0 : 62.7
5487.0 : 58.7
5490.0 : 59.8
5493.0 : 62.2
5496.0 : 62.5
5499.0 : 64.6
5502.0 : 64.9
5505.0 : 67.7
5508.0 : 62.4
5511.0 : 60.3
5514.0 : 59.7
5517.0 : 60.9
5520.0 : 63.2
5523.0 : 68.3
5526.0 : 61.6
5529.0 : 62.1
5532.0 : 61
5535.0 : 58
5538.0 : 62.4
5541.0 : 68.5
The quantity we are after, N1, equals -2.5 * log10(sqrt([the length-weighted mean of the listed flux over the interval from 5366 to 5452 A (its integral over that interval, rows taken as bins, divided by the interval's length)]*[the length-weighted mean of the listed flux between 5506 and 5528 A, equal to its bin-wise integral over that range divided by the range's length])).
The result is -4.48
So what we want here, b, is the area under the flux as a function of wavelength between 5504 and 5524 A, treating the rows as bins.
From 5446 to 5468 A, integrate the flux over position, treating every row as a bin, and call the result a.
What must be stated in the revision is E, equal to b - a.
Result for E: -90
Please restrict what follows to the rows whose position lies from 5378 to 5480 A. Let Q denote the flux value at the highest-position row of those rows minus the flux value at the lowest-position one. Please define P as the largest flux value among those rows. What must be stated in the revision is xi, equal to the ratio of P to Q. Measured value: -11.7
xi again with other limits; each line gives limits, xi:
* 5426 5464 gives -12.9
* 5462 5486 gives 23.5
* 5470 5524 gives 7.0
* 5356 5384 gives -63.1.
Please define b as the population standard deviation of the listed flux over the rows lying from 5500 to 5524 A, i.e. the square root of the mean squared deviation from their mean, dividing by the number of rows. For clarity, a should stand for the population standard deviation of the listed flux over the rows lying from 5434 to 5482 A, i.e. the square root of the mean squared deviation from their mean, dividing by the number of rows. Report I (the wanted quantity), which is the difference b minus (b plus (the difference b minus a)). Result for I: -0.01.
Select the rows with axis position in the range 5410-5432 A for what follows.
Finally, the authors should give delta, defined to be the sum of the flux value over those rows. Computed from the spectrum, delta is 433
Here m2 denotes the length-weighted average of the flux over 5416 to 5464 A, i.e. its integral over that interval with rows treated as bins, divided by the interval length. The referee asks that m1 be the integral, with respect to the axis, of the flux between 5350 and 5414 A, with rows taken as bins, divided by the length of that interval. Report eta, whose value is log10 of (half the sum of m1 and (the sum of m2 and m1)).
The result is 1.97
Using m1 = 63.0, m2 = 61.9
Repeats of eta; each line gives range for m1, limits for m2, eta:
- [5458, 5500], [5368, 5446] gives 1.96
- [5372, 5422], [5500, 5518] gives 1.97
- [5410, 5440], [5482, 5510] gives 1.97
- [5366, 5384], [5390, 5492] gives 1.98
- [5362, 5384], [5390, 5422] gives 1.98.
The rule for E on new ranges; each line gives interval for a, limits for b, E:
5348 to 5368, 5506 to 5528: 56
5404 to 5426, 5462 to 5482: -141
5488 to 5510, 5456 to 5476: -184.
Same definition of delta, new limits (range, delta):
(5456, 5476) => 422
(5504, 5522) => 374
